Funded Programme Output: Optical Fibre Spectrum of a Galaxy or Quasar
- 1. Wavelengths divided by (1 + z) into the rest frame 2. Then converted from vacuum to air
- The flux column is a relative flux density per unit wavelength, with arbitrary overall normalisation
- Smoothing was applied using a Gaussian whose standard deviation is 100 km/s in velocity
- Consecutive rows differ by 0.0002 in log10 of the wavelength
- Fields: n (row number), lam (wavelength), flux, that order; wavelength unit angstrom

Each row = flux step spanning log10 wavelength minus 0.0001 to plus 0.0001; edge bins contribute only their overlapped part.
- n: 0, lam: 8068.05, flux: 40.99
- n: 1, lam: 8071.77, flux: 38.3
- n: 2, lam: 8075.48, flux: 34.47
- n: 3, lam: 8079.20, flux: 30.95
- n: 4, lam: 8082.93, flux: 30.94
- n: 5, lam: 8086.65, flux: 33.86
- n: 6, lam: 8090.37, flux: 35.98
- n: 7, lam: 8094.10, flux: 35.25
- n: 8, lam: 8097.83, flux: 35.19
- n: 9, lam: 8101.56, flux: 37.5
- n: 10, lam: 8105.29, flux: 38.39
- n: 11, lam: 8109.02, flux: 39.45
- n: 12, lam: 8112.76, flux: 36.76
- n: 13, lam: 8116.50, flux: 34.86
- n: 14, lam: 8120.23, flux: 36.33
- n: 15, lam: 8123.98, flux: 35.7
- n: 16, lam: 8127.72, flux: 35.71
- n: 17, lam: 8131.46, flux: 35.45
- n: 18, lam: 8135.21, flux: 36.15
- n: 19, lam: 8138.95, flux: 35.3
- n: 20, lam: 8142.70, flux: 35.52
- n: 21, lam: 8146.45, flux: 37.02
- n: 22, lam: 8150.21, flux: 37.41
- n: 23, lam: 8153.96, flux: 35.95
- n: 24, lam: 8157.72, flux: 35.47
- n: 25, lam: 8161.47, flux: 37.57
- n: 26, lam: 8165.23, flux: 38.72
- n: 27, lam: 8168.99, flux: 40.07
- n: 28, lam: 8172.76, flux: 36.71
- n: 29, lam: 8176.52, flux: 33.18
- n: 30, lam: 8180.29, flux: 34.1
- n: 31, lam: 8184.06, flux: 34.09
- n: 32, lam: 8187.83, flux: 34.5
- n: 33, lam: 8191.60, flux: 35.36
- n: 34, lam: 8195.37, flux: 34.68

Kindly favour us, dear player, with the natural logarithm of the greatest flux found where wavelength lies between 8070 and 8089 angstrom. 3.65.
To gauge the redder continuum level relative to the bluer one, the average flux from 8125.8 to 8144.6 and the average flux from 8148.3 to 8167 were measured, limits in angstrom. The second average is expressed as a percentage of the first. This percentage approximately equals 104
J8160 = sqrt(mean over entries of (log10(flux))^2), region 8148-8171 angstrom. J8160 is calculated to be 1.57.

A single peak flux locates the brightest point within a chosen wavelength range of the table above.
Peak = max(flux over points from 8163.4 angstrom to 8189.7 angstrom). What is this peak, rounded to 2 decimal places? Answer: 40.07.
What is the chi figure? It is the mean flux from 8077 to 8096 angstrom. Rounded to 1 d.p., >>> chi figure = 33.4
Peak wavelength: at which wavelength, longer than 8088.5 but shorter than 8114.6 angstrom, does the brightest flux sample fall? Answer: 8109.02 angstrom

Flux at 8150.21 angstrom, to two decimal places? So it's 37.41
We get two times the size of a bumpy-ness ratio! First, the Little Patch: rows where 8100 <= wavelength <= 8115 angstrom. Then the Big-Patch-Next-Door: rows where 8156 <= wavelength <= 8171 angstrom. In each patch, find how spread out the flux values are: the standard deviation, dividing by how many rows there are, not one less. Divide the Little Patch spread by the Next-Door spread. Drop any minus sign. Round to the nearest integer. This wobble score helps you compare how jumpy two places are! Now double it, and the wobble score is 1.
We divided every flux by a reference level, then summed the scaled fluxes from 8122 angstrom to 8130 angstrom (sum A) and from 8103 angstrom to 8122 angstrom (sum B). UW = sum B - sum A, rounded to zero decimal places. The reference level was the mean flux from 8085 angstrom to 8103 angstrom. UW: 3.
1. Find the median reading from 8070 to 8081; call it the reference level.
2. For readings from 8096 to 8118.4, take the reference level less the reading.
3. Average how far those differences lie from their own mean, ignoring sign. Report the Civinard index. 1.4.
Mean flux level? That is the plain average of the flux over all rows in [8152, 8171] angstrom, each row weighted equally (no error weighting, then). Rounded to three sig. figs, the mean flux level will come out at 37.6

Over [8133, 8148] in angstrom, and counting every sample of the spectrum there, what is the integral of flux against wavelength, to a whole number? 540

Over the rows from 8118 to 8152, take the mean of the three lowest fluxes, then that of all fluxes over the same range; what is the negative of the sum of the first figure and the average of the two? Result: -71.2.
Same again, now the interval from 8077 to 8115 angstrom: -65.6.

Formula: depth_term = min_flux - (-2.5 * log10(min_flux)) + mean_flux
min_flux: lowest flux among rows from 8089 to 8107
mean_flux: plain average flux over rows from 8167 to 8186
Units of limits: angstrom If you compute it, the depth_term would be 74.7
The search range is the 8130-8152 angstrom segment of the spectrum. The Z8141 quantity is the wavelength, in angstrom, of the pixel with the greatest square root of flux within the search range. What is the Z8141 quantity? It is 8150.21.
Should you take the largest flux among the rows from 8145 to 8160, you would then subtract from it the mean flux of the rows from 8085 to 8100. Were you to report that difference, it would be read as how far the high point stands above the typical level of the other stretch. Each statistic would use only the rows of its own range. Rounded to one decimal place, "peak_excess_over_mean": 2.3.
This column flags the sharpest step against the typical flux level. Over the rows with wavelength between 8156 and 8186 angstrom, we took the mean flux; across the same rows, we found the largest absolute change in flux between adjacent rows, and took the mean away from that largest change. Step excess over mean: -32.7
